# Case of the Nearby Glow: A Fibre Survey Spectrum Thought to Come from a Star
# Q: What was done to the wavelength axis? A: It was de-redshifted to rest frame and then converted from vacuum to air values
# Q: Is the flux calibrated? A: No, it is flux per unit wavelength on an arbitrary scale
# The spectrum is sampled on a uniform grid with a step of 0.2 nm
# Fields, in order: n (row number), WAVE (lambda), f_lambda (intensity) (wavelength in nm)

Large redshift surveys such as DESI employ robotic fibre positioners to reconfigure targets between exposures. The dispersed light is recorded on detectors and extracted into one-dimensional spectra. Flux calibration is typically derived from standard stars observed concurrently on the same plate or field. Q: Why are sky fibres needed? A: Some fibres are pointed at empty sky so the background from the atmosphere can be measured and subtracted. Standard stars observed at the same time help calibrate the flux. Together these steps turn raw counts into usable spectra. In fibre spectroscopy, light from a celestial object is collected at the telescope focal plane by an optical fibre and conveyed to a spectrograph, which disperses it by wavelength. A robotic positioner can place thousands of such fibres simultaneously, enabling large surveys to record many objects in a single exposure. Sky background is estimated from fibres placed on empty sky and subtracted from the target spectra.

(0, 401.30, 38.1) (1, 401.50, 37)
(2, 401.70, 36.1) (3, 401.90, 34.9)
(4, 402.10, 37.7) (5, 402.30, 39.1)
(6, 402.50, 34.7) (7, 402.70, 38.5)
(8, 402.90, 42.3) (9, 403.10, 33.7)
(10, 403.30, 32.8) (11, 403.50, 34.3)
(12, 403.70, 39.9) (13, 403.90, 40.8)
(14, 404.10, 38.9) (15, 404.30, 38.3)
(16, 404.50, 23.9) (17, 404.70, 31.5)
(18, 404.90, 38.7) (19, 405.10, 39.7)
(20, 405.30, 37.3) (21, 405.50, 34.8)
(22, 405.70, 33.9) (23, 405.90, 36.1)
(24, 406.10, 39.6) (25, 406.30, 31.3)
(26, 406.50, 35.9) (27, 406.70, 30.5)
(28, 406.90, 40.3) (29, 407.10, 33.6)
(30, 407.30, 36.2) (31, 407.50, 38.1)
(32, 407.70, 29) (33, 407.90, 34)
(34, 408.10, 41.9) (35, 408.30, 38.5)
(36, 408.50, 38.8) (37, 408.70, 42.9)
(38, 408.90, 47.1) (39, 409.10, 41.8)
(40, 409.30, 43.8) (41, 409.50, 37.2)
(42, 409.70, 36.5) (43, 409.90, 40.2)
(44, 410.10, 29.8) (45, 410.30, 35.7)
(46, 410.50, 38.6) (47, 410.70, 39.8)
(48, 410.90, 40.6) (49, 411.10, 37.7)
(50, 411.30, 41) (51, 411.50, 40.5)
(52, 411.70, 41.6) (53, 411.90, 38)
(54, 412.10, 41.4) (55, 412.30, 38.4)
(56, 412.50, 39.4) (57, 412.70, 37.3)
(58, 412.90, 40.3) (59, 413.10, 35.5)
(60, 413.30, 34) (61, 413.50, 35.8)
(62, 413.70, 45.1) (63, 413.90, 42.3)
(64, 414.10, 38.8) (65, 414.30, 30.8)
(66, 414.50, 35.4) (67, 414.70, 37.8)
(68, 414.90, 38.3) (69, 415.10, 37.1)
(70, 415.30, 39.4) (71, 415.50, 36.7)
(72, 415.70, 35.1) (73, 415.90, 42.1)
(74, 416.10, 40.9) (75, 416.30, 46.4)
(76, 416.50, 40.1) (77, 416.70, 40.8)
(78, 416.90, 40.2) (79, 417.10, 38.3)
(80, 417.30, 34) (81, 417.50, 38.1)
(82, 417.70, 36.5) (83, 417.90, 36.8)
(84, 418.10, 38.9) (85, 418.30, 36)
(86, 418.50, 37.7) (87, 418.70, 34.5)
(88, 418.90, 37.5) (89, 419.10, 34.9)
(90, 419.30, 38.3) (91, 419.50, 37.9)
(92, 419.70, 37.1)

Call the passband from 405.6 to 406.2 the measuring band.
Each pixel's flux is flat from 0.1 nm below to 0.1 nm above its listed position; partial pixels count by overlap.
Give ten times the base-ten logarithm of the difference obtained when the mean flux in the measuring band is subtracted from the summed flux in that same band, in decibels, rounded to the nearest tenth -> 18.6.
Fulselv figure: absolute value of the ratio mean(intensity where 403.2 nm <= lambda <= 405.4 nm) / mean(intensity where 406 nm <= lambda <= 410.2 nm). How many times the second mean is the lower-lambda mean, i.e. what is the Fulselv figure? 0.96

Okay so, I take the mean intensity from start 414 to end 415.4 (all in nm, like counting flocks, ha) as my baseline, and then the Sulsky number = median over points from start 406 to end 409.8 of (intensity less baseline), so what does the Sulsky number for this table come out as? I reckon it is 1.3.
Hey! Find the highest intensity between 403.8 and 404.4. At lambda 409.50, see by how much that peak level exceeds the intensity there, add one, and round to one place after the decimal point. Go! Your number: 4.6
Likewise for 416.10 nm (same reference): 0.9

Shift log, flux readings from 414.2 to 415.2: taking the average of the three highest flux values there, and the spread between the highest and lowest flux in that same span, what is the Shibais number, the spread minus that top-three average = -30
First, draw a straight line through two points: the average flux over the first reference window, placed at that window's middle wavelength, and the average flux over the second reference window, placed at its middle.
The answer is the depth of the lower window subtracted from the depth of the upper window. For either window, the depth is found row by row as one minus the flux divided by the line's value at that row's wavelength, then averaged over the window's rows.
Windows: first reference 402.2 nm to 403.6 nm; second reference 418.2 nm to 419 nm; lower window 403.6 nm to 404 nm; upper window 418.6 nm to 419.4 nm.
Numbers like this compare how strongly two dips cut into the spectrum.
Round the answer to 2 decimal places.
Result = 0.11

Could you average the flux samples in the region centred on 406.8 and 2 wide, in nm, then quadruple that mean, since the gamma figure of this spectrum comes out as 140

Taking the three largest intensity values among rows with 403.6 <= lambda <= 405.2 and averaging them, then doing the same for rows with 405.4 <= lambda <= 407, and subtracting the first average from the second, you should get -1.5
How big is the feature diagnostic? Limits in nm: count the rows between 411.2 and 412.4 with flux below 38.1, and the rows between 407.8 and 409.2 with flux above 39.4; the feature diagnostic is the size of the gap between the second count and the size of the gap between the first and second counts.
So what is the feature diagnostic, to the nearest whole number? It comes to 1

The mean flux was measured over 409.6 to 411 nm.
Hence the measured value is 37.3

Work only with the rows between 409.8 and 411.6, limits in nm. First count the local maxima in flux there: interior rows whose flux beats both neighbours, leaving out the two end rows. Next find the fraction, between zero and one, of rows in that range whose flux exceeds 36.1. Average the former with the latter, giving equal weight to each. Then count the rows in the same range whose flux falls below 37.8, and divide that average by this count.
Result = 0.5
